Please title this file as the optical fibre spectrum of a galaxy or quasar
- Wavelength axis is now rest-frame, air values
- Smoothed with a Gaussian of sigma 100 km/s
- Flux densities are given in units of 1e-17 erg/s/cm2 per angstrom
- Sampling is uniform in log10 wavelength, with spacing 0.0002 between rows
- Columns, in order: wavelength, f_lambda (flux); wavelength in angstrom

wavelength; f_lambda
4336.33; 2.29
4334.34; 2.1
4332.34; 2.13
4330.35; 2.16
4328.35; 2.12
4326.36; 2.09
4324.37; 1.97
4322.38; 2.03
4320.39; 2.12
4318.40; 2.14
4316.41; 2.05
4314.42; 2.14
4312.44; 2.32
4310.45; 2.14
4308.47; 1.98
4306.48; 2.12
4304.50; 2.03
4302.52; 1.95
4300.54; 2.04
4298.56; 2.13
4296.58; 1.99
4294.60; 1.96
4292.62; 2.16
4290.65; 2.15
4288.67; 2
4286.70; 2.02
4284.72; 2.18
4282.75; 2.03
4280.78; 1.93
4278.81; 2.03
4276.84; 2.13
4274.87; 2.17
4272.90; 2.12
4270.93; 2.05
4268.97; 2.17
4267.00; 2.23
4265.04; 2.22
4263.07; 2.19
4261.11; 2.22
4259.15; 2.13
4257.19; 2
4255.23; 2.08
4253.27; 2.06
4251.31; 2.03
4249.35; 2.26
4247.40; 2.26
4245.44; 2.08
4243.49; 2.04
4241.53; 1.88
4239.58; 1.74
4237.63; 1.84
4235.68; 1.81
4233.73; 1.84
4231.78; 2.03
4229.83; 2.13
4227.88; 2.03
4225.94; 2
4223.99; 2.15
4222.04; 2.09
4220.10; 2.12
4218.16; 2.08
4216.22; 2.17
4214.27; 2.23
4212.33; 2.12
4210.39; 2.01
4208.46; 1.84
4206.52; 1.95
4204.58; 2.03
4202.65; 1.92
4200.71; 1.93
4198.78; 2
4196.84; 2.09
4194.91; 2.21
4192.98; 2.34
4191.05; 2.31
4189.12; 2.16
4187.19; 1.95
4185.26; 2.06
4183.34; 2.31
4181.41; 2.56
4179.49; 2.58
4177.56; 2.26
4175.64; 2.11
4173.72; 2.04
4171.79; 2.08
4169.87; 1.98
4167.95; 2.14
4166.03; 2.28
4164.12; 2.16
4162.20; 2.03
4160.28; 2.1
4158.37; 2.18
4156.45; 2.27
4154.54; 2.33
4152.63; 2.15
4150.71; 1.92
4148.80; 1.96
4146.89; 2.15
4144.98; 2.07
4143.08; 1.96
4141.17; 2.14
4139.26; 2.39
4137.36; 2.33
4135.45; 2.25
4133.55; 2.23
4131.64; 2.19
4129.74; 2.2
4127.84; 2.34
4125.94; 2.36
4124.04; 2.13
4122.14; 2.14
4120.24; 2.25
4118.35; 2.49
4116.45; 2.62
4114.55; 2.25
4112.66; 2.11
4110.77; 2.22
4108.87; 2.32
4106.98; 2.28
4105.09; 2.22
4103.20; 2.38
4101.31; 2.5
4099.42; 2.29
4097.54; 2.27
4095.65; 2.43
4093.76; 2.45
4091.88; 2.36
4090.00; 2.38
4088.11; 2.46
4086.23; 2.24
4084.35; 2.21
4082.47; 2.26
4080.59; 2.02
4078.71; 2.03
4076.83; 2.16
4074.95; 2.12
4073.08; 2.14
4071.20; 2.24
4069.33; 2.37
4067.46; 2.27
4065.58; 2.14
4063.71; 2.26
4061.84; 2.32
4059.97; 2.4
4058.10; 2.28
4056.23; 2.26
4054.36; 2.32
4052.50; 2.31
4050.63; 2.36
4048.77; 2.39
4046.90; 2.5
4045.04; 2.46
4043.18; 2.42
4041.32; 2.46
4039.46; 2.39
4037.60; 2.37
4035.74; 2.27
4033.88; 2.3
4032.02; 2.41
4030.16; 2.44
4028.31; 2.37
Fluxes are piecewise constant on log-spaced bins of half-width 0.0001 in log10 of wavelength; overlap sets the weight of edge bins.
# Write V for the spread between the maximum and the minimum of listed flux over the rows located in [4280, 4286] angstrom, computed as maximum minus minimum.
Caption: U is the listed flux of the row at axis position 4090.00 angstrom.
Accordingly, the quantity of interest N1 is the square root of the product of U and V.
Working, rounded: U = 2.38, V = 0.25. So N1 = 0.77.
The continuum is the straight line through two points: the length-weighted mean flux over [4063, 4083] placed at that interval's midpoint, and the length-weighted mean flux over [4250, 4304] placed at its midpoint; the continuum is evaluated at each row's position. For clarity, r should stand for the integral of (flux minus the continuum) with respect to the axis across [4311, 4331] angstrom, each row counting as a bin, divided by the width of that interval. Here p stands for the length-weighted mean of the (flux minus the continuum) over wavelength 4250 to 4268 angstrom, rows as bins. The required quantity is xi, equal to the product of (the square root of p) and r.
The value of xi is 0.009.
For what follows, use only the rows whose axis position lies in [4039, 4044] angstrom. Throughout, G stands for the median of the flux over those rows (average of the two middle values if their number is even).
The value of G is 2.42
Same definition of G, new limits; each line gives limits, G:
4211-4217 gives 2.17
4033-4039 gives 2.30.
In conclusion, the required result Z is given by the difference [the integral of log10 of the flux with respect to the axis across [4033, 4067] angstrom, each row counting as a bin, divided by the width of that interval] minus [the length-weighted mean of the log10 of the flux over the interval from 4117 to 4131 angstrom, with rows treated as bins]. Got 0.012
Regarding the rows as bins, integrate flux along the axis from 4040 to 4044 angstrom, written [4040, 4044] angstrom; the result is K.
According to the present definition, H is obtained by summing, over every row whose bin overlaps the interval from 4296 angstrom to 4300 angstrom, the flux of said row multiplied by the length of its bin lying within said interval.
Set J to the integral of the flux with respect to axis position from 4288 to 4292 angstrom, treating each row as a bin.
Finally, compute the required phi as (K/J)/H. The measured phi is 0.14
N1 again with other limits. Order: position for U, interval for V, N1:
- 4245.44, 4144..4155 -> 0.92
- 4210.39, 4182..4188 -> 0.85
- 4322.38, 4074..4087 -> 0.70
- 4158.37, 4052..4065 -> 0.55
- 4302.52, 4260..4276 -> 0.59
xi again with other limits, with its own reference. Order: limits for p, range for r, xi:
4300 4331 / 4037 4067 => 0.021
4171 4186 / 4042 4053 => 0.077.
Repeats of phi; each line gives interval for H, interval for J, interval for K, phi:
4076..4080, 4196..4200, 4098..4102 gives 0.14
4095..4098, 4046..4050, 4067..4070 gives 0.10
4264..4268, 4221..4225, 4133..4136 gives 0.09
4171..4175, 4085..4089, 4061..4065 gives 0.12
